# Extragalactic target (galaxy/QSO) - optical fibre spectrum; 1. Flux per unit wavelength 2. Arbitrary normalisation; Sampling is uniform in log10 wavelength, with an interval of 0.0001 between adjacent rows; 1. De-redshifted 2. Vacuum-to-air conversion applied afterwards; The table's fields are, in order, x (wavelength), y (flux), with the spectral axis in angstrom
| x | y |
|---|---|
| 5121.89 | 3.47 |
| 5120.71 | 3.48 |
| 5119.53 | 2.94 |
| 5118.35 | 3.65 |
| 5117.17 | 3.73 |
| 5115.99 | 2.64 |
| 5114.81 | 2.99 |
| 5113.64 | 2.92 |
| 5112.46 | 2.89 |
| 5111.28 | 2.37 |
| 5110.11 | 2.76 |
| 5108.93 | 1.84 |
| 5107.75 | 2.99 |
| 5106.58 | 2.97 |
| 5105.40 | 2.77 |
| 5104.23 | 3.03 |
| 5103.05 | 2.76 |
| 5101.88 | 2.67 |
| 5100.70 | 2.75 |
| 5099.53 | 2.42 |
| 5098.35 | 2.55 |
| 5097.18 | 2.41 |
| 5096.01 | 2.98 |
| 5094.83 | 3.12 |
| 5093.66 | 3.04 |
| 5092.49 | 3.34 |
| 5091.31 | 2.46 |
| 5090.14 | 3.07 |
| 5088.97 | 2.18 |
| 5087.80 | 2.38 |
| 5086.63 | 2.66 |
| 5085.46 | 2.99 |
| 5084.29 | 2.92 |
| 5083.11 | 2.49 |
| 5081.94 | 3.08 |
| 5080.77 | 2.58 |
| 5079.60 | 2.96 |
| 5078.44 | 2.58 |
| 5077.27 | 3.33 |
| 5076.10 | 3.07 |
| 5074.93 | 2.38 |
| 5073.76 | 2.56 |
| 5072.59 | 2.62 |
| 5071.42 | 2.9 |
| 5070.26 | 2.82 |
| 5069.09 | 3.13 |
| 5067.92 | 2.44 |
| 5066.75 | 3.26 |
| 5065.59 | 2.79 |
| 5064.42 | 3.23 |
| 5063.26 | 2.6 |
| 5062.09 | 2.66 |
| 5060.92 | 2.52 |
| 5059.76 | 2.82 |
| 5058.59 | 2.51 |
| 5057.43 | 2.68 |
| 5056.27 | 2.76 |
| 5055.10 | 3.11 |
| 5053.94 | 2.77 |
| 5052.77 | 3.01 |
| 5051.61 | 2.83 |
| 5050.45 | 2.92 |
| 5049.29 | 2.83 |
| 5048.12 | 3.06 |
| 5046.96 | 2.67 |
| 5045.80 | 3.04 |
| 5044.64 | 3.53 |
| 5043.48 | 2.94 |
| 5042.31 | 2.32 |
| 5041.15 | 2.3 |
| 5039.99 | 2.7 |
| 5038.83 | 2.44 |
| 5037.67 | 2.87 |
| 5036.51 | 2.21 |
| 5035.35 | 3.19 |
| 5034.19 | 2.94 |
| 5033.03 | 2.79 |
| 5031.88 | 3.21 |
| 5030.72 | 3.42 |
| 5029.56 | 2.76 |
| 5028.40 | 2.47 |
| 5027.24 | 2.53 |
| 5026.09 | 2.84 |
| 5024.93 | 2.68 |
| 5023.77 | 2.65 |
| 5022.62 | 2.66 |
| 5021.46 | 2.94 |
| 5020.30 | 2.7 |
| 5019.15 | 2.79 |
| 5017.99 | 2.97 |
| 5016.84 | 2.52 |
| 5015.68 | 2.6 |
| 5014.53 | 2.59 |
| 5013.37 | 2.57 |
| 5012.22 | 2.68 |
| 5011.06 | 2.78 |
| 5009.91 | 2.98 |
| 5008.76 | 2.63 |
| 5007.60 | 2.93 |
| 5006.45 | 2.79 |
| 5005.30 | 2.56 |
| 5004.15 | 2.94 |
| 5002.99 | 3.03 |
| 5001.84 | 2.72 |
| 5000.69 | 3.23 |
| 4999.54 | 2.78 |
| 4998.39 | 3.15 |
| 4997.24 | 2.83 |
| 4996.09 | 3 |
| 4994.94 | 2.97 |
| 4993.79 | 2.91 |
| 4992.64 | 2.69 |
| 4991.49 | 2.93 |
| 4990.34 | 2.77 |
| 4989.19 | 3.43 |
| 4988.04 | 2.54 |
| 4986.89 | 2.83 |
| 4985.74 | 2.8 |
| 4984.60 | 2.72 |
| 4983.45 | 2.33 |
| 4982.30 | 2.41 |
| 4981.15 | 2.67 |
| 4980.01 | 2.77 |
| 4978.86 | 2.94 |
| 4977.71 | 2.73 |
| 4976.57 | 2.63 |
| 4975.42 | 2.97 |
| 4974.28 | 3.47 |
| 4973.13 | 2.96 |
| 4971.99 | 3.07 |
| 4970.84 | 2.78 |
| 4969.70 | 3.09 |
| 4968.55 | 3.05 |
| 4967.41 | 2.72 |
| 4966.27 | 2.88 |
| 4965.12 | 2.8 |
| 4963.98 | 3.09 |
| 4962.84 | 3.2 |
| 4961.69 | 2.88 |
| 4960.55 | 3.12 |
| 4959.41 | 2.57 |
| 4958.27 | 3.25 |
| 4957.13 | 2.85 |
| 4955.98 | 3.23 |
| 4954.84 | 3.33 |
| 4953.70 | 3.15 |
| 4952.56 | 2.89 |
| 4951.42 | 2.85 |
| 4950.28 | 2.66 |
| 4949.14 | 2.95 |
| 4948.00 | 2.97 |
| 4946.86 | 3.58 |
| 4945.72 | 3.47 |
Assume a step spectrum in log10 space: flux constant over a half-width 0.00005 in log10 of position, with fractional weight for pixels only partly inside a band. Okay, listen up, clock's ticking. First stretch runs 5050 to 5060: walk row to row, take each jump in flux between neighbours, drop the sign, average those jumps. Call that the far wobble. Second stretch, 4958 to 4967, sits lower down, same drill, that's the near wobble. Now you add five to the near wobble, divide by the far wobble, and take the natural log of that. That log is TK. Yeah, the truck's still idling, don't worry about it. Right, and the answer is 3.2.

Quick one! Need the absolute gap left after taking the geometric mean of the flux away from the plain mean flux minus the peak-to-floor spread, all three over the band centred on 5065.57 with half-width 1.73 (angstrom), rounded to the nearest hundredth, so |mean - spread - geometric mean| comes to 0.46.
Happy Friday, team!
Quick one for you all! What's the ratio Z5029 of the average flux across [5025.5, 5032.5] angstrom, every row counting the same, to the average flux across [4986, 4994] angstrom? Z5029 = 1.00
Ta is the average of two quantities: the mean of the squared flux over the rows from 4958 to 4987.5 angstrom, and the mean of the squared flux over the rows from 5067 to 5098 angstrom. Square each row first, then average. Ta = 8.10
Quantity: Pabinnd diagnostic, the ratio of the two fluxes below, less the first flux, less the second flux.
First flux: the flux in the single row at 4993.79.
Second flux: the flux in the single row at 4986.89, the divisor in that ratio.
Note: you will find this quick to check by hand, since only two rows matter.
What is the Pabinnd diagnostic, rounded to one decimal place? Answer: -4.7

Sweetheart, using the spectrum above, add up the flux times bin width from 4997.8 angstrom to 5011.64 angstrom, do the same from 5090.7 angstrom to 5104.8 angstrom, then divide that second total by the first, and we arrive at 0.99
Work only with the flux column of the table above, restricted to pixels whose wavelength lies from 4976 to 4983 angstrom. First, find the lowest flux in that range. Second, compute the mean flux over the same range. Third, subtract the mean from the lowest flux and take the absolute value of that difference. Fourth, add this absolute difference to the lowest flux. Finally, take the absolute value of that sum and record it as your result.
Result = 2.69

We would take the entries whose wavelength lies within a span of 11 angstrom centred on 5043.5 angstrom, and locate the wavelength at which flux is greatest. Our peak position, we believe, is 5044.64 angstrom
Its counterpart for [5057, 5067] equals 5066.75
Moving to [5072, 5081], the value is 5077.27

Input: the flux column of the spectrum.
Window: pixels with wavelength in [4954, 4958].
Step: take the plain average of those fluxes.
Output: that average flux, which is 3.14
